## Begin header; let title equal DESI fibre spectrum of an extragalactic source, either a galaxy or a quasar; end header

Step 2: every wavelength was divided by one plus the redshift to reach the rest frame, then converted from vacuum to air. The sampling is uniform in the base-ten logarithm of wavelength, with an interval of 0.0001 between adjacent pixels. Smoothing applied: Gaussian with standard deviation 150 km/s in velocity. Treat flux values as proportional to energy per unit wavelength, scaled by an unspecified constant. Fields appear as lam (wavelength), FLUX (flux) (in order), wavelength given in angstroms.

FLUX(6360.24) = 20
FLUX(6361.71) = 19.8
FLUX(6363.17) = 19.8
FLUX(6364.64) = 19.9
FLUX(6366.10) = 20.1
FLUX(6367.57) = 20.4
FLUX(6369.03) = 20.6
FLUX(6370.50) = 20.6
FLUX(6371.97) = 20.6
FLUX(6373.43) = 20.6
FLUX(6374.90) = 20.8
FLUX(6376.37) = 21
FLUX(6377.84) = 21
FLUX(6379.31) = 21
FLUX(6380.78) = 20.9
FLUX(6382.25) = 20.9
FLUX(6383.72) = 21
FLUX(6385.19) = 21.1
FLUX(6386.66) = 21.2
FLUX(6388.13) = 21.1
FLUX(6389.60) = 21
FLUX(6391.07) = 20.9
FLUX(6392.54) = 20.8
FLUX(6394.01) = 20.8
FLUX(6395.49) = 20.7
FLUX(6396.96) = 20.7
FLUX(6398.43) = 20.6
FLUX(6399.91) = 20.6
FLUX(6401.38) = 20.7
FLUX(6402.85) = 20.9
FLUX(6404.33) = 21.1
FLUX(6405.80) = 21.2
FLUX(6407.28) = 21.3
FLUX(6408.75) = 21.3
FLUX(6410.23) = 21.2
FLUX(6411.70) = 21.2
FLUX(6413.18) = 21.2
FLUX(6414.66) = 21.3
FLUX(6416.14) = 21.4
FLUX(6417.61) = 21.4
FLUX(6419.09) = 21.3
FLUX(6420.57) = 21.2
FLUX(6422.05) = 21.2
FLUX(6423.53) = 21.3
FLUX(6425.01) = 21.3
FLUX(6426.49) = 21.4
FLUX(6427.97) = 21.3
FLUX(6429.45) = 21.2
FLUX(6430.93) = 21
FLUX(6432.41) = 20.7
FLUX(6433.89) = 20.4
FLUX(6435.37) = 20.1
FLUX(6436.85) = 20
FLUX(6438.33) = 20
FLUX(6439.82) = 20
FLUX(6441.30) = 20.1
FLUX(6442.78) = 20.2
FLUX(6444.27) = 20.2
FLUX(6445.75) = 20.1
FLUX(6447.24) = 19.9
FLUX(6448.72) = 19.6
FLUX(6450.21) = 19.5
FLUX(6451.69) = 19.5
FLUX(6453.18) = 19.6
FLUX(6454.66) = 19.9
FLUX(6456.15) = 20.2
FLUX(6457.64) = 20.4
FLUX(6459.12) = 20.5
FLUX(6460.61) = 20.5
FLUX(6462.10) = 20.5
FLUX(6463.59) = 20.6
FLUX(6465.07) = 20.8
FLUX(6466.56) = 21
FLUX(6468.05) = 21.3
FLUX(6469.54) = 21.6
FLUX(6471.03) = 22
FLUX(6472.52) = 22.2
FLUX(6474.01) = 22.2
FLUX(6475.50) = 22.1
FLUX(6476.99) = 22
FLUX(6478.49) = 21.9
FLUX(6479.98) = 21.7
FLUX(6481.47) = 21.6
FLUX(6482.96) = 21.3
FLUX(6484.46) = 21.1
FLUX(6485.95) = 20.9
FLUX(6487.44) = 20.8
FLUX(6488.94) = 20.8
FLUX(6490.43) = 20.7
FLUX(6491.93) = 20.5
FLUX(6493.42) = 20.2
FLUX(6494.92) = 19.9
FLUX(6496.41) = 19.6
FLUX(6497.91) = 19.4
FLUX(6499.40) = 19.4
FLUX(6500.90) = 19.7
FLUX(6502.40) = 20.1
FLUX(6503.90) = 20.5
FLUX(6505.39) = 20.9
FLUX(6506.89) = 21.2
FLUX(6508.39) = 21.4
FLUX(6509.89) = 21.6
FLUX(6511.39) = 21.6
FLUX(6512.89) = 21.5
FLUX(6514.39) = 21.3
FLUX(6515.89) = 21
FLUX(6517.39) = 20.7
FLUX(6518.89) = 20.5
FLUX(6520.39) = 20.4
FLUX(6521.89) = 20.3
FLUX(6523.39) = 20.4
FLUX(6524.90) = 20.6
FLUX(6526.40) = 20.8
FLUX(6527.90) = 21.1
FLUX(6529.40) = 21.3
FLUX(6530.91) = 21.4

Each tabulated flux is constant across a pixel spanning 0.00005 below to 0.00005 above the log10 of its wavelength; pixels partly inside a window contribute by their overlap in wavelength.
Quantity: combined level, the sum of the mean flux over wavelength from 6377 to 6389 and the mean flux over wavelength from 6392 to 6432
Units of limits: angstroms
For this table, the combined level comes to 42.1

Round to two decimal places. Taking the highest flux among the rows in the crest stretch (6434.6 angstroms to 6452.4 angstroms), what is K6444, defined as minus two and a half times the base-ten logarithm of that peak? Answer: -3.26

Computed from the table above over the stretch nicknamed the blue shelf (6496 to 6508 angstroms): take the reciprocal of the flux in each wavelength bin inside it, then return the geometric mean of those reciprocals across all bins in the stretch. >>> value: 0.0498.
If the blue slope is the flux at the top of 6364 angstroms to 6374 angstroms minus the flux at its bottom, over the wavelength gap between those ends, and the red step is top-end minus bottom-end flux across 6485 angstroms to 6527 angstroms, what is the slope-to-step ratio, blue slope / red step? -0.80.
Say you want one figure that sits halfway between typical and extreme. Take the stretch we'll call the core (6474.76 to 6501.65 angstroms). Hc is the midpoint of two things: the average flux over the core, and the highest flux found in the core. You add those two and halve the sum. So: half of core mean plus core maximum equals 21.43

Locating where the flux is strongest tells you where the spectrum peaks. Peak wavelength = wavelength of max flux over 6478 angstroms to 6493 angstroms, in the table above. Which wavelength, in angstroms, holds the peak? 6478.49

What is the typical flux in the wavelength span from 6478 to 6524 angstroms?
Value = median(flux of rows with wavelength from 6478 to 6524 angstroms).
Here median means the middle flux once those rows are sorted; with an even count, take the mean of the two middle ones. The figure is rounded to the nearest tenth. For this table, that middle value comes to 20.8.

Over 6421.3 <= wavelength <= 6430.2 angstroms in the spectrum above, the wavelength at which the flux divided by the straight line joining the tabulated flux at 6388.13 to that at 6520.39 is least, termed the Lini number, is 6422.05 angstroms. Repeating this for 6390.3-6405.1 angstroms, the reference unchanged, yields 6398.43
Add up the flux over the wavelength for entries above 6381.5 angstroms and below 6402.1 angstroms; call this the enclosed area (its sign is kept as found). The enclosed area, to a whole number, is 430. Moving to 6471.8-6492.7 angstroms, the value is 447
